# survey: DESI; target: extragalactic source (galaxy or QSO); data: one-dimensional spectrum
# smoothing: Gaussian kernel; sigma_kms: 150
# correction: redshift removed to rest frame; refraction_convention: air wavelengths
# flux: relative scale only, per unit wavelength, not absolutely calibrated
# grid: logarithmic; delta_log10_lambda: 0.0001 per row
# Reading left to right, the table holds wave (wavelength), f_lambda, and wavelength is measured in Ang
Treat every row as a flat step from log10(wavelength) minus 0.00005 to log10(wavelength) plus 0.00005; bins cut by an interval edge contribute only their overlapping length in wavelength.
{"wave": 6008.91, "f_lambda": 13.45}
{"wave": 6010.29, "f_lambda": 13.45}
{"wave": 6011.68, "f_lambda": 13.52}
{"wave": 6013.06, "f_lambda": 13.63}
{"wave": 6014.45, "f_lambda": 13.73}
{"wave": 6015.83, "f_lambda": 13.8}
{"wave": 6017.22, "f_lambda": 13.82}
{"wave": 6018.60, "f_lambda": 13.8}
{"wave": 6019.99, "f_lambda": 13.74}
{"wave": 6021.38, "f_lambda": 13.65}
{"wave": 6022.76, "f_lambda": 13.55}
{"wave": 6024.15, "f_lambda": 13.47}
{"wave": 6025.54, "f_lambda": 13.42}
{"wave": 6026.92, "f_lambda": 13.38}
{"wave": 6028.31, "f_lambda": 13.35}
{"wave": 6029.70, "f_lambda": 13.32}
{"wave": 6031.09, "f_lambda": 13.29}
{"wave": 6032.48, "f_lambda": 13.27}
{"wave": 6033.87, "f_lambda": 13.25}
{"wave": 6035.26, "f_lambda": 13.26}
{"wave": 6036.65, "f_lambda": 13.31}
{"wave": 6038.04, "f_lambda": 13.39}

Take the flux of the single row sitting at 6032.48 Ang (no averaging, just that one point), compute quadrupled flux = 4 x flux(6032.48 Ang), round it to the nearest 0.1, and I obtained 53.1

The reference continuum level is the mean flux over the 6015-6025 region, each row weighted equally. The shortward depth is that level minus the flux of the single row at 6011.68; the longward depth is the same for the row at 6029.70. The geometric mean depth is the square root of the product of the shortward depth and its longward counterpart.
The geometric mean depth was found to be 0.25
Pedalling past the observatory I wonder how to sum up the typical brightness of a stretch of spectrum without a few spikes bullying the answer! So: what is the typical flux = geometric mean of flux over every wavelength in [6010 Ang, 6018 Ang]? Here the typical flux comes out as 13.7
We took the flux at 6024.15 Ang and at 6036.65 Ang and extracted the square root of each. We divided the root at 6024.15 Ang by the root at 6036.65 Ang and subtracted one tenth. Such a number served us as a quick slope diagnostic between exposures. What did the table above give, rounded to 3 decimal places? 0.906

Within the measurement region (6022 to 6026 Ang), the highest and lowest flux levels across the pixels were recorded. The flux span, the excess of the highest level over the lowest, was 0.13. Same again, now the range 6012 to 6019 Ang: 0.19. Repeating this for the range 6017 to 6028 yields 0.44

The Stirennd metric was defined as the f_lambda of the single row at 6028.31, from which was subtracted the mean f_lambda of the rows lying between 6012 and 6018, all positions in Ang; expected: -0.39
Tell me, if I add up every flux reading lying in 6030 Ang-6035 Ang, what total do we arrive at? 39.8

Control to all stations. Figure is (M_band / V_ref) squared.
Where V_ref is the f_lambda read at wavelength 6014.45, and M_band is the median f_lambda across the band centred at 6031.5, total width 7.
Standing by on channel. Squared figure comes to 0.94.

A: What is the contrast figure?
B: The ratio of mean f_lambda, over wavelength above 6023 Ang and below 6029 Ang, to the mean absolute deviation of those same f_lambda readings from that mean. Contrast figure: 335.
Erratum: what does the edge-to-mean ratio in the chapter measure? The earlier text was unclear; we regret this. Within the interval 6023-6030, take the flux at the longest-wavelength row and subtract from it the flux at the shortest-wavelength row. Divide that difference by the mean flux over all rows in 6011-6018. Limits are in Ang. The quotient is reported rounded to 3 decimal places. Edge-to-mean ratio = -0.011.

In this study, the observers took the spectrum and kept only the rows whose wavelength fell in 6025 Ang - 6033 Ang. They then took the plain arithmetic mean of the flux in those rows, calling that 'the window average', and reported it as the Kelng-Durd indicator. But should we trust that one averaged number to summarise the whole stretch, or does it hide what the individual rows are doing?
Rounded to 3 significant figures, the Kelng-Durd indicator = 13.3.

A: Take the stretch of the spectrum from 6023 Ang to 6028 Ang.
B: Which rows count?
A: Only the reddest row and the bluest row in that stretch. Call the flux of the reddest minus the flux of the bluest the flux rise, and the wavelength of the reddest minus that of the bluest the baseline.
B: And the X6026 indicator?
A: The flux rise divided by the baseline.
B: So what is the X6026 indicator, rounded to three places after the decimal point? -0.032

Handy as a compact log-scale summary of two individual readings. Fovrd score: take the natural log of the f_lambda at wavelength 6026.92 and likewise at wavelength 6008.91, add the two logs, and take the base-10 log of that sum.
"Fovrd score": 0.715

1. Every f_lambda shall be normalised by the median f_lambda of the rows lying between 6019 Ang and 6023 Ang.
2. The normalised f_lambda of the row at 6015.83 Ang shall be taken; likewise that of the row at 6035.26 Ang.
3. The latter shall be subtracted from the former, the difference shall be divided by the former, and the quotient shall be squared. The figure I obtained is 0.0015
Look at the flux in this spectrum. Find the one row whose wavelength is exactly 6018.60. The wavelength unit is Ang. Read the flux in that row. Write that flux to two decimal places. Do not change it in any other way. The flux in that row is 13.80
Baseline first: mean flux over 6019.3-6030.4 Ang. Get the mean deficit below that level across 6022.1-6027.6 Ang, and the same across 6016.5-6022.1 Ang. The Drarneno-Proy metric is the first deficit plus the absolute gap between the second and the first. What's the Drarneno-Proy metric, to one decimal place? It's 0.3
